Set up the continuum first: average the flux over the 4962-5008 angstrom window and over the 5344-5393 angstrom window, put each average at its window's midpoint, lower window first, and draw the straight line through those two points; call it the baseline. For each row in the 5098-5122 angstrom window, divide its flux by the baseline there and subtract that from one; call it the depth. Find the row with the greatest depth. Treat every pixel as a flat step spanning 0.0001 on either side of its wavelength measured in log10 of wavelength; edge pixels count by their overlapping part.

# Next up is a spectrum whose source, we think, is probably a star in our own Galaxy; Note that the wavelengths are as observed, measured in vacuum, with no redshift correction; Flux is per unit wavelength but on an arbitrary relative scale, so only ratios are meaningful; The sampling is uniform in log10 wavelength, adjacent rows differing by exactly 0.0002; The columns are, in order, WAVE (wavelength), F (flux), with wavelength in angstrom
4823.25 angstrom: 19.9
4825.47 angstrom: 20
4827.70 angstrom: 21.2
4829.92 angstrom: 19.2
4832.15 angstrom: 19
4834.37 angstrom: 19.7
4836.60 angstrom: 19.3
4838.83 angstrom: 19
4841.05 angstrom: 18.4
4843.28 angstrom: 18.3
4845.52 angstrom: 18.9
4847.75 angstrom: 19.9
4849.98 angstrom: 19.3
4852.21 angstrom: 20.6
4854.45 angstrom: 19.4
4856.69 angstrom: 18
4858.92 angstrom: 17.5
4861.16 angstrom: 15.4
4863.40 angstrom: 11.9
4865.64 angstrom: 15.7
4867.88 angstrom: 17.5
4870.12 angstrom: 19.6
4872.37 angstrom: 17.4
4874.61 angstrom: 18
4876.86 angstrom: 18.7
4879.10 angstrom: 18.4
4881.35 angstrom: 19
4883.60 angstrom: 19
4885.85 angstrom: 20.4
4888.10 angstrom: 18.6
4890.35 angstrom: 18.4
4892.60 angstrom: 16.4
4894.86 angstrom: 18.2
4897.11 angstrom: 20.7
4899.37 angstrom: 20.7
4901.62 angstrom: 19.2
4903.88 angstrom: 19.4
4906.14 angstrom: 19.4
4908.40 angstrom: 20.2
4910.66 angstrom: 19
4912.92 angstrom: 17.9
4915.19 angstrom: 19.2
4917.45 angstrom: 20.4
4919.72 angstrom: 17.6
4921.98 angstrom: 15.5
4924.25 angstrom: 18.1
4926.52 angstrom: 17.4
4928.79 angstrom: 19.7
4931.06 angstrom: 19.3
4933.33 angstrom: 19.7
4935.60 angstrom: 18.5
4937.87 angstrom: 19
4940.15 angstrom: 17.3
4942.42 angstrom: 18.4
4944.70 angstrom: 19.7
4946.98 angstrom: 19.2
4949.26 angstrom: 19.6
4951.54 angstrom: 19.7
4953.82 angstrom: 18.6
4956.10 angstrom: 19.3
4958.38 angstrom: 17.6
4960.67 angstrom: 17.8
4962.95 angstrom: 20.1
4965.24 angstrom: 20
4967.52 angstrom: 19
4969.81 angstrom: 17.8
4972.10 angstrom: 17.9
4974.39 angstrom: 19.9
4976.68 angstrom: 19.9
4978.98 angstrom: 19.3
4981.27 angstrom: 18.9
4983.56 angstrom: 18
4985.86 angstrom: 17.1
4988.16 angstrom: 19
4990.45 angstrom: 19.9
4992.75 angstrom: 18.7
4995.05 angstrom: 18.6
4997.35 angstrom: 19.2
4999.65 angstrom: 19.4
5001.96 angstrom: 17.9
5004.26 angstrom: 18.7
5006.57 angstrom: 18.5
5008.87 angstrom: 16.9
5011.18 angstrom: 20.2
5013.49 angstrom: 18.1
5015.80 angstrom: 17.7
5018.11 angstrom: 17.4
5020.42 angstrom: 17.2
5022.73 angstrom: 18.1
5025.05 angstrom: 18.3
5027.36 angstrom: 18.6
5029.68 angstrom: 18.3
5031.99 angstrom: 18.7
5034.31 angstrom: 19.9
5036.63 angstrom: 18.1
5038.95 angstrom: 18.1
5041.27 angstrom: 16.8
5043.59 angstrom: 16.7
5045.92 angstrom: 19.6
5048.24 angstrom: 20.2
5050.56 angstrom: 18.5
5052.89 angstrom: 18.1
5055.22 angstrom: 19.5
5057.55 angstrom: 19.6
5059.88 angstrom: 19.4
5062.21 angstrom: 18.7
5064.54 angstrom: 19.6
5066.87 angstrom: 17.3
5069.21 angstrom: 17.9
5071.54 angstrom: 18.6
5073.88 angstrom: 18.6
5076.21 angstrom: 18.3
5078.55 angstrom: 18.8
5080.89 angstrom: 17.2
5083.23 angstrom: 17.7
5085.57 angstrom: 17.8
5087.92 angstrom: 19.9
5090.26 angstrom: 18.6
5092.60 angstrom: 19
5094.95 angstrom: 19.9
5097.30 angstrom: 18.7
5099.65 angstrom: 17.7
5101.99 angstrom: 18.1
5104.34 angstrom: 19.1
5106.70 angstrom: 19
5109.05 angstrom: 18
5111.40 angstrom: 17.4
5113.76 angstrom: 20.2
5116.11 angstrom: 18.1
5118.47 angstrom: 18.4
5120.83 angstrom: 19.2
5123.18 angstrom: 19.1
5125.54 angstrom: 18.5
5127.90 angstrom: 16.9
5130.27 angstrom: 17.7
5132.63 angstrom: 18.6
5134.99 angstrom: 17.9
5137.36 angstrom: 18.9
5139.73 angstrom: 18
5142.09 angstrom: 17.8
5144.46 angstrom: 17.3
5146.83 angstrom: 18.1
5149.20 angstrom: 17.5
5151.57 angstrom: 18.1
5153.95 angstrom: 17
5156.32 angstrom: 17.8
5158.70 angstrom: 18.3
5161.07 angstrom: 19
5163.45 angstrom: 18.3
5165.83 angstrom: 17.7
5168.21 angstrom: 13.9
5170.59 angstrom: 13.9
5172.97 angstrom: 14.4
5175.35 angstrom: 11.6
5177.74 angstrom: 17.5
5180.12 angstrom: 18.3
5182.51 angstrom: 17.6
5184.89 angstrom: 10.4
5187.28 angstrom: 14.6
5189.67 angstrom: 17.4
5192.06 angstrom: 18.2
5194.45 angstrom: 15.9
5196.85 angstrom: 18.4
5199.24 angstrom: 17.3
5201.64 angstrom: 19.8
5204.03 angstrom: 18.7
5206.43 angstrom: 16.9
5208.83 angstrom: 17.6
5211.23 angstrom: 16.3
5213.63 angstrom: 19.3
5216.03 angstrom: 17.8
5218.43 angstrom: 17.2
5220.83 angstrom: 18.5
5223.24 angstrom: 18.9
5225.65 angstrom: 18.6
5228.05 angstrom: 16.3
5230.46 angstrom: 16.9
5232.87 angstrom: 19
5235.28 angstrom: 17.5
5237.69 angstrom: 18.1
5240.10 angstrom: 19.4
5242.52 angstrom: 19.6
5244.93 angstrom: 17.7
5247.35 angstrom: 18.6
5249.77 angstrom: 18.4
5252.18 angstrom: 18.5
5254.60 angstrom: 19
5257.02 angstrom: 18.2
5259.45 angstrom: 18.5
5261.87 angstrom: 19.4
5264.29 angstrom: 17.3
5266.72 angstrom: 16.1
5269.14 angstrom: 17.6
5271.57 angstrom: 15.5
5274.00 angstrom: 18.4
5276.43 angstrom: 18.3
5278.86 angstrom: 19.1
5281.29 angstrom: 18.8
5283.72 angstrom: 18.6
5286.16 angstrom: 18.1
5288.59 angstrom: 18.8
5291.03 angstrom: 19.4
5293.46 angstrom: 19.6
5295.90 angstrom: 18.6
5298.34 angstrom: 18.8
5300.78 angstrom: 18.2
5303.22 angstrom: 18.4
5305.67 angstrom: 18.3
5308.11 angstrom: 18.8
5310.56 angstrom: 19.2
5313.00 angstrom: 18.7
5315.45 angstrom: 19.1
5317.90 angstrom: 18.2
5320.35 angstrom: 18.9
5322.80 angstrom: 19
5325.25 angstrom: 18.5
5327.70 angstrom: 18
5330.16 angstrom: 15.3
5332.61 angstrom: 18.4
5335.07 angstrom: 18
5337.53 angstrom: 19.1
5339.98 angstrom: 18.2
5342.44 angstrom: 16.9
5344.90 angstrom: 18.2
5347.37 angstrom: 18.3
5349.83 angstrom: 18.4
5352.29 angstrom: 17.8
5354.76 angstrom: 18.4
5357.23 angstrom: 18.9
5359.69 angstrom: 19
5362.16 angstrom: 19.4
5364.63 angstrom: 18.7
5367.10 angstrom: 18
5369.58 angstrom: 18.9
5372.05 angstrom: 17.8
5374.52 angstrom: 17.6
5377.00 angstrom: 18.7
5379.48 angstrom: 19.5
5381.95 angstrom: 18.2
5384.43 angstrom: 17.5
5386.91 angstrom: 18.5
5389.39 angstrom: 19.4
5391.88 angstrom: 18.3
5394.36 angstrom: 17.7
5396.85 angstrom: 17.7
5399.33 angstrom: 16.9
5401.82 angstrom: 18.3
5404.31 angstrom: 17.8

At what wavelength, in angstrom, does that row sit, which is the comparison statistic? 5111.40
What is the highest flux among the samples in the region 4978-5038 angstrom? 20.2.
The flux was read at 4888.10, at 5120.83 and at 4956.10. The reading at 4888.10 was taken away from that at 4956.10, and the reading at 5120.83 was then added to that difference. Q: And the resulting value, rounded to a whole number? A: 20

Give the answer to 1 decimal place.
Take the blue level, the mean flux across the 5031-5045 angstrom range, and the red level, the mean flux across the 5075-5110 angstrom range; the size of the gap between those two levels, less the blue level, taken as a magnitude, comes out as 17.6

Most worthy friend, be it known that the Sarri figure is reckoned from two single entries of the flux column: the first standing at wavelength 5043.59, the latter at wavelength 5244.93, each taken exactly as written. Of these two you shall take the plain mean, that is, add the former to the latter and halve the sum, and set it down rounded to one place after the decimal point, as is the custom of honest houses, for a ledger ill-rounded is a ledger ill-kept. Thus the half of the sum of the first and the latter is 17.2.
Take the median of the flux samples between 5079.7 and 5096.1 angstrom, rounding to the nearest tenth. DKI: 18.6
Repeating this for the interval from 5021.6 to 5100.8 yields 18.6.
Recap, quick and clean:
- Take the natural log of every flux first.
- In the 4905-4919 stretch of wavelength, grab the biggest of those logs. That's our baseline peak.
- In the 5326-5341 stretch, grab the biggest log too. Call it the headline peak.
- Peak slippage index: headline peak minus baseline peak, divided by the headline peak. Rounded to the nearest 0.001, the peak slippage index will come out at -0.022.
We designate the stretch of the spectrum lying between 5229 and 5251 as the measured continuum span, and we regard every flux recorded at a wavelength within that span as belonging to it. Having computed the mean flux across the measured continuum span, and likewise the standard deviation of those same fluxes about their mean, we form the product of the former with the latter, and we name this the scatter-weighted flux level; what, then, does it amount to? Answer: 16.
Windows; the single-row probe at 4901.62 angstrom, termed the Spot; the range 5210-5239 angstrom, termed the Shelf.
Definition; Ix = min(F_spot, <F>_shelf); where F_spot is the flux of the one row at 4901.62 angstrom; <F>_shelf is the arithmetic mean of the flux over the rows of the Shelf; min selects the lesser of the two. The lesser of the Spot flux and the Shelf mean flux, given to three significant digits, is 17.9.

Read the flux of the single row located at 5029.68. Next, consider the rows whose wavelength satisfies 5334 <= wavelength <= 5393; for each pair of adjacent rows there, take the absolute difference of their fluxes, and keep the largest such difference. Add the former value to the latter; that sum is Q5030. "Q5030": 19.6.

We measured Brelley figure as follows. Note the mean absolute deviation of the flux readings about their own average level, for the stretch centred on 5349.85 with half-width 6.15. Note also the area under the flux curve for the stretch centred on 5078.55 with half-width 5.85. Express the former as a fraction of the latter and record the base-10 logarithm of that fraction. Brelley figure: -3.1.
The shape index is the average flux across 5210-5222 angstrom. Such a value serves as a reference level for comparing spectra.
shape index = 17.8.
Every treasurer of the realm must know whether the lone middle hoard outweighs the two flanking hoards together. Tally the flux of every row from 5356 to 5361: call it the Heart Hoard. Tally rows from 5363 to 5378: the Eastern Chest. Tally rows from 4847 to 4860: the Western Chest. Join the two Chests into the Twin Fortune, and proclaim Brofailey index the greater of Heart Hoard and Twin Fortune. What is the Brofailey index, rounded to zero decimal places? 224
